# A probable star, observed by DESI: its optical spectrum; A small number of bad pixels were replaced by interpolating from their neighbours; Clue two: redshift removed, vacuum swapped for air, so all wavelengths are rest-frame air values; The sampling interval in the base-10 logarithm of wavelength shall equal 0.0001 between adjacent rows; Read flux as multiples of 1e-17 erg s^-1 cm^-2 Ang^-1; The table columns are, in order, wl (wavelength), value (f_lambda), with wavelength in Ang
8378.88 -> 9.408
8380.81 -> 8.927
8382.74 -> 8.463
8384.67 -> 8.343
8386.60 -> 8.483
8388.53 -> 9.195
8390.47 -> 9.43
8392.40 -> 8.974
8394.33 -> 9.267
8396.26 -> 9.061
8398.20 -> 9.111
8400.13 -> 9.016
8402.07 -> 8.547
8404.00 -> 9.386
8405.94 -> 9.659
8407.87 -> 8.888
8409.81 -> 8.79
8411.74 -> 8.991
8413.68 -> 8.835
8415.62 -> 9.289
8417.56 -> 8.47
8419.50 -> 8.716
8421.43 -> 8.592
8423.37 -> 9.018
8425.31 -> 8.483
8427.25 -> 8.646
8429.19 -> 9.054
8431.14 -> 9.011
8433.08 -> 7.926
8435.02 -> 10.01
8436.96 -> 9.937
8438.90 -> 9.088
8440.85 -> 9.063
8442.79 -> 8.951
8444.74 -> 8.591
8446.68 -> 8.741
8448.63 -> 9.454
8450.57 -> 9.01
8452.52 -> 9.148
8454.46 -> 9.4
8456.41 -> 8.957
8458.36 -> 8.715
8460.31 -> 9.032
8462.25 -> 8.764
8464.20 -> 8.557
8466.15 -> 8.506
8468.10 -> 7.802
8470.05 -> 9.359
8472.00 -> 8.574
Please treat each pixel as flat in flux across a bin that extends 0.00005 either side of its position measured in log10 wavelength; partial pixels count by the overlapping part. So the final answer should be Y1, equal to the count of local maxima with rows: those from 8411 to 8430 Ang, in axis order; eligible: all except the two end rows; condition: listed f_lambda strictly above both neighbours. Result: 3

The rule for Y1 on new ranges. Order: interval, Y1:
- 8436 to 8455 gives 1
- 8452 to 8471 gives 2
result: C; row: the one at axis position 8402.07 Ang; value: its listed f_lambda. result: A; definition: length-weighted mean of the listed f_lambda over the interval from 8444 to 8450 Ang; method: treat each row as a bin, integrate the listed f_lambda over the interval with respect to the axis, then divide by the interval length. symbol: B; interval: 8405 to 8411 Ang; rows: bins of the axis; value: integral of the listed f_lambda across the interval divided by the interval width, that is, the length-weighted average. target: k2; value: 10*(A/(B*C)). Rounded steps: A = 8.96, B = 9.1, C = 8.547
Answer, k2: 1.15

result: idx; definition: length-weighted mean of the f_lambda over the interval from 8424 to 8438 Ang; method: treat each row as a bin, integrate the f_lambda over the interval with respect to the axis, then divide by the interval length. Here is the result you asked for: 9.01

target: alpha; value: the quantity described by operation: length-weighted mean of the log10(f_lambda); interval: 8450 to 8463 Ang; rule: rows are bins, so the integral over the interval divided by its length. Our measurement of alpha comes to 0.955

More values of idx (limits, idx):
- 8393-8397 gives 9.17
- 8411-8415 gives 8.93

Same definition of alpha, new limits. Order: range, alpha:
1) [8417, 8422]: 0.936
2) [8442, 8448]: 0.943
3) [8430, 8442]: 0.961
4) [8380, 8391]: 0.943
